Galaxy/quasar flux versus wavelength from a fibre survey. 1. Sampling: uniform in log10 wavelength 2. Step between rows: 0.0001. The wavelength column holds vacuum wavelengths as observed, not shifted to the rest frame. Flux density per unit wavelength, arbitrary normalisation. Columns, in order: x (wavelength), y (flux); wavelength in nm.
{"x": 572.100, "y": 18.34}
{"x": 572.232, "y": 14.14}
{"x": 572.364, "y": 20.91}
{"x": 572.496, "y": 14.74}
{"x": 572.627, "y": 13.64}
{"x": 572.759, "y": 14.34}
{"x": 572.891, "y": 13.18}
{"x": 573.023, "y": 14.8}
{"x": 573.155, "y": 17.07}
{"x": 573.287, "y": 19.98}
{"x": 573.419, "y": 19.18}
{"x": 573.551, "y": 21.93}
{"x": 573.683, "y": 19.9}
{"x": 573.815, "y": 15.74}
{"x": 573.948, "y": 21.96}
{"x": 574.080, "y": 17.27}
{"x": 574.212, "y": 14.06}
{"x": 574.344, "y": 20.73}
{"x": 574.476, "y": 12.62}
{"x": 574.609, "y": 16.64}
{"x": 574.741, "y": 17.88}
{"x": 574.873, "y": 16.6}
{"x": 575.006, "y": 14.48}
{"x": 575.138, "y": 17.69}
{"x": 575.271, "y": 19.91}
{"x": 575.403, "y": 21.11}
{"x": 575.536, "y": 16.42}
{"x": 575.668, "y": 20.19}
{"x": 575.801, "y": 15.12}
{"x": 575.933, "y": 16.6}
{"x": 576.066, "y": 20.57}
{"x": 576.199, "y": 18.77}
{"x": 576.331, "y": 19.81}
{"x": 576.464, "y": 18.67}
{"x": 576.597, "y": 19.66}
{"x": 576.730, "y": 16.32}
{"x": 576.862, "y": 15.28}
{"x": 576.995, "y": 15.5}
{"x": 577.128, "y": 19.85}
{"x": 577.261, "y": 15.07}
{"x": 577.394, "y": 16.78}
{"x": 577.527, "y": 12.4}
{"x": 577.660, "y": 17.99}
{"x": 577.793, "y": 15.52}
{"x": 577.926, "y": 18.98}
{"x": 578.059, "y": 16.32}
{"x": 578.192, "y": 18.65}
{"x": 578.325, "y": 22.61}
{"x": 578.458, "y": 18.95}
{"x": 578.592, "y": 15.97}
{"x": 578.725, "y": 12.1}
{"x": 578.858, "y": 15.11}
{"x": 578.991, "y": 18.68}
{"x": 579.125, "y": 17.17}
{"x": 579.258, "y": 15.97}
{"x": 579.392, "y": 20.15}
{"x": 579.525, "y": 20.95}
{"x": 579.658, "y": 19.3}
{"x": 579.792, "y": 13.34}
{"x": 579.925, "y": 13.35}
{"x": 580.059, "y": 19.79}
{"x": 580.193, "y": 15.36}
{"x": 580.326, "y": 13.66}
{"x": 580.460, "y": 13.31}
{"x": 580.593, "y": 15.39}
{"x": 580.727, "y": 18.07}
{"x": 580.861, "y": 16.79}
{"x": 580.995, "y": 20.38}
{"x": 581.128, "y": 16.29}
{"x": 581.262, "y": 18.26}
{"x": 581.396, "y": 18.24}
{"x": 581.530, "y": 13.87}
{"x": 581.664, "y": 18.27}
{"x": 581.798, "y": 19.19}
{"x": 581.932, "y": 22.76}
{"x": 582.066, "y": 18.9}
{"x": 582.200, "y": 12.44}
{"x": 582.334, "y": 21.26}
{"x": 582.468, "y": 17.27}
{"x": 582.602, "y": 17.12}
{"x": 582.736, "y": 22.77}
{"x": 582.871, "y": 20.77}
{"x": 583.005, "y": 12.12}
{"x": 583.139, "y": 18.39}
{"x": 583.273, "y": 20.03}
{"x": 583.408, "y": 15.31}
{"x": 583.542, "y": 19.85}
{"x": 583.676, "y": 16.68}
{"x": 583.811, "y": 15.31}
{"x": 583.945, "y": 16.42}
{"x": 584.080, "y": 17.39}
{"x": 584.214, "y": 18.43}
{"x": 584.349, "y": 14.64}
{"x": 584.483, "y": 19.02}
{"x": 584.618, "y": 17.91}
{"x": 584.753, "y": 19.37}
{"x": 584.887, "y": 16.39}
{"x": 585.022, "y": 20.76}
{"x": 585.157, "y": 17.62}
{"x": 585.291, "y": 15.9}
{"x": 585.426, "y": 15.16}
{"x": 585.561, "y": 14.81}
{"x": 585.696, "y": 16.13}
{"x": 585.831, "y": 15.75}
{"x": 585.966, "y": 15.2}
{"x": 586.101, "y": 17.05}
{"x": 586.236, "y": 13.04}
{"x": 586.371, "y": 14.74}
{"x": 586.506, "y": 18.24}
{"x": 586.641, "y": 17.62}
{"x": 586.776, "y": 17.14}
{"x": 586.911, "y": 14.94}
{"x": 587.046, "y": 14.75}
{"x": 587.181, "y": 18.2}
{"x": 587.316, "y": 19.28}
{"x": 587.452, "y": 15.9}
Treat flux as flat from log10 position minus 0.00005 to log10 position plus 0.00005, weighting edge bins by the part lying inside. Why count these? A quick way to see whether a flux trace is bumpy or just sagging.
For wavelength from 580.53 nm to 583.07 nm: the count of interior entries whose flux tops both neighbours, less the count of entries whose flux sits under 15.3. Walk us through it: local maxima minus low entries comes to 3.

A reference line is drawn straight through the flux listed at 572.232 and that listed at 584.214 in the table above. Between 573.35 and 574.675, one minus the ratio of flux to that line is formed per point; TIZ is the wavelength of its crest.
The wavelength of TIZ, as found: 574.476 nm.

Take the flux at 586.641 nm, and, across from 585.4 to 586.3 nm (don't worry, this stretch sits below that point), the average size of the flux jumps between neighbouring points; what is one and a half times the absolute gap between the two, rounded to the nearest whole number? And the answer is 24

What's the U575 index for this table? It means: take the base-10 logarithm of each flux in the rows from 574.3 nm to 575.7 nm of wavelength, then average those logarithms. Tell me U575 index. 1.24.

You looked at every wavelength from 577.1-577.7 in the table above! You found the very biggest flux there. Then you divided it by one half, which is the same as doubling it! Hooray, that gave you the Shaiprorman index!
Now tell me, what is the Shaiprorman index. 40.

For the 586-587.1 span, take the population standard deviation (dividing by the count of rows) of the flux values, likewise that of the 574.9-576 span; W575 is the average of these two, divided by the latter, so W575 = 0.87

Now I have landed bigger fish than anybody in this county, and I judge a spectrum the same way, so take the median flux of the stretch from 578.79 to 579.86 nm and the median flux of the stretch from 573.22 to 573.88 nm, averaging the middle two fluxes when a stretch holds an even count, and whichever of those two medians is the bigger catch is 19.9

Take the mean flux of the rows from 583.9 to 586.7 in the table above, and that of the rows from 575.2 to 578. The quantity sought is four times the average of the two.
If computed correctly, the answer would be 68.8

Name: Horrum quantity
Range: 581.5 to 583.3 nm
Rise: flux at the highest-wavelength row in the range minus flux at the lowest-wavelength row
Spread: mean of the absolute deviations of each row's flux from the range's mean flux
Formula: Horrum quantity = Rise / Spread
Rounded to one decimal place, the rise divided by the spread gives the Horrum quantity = 2.4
